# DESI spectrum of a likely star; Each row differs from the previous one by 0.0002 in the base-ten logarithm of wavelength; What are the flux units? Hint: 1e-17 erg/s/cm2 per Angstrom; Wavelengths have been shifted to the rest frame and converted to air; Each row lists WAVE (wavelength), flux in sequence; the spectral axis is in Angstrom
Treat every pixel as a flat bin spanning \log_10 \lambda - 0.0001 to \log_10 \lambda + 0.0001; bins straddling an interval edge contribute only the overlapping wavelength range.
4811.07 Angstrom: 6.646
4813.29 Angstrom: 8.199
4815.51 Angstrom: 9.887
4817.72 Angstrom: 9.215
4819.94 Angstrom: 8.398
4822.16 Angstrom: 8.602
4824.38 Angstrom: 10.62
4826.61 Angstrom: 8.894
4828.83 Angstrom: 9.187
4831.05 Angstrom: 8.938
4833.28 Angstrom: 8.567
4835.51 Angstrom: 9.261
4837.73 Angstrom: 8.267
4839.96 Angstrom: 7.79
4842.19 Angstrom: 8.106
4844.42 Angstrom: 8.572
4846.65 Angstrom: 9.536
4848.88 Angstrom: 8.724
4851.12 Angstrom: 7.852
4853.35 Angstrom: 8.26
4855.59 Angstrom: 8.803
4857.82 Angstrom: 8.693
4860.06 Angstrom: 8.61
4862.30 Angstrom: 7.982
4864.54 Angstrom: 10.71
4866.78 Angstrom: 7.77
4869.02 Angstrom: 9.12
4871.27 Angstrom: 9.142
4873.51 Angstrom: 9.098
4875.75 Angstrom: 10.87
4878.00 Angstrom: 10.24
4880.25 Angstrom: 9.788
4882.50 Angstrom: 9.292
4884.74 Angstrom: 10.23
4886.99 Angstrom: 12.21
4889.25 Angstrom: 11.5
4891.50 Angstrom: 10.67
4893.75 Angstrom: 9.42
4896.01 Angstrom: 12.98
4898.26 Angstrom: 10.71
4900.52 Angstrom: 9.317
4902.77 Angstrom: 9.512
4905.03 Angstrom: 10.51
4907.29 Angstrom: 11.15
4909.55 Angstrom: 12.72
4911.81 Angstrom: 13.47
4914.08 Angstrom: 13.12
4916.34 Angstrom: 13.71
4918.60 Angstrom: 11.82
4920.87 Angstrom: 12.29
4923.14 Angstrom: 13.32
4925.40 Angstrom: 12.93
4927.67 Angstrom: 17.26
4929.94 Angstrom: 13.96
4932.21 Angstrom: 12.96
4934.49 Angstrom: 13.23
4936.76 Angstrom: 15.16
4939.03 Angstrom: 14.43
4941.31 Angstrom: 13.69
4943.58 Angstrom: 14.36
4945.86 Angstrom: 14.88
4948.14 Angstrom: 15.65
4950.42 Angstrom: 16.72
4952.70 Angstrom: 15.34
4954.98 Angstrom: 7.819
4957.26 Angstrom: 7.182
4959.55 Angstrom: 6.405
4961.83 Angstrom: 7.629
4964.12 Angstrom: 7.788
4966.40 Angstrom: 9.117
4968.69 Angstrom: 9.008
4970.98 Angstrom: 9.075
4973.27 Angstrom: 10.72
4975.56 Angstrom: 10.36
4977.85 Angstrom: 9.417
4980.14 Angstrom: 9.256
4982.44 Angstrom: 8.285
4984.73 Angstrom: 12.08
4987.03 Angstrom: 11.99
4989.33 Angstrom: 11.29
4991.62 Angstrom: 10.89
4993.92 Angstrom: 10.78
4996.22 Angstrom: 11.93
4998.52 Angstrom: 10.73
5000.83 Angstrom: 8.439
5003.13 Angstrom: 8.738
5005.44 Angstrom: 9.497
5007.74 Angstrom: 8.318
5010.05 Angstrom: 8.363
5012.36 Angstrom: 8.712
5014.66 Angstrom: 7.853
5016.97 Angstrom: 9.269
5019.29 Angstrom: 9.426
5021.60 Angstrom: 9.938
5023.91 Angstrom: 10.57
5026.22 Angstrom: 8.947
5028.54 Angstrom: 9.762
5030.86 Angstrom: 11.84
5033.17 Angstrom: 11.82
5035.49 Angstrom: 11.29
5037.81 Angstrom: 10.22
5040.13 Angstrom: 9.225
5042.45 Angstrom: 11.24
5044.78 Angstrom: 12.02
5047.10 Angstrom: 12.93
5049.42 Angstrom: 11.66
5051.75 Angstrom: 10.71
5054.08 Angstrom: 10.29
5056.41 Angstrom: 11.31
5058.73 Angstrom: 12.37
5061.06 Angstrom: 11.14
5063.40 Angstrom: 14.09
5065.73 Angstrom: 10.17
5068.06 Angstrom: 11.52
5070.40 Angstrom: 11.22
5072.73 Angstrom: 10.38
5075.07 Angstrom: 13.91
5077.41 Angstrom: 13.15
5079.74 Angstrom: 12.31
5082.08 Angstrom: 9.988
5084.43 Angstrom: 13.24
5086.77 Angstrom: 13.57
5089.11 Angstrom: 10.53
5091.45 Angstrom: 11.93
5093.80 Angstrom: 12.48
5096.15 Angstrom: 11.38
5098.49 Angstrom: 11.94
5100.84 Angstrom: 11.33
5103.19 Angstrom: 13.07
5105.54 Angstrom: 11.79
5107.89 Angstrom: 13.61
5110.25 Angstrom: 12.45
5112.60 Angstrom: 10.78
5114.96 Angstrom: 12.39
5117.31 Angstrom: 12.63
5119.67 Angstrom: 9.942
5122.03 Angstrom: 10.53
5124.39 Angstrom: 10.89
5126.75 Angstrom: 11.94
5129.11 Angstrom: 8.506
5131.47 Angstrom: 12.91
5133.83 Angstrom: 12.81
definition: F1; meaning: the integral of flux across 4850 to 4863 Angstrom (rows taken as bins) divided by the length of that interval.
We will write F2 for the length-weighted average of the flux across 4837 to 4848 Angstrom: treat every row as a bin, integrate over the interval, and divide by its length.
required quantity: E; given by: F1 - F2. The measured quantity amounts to -0.1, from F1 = 8.4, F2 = 8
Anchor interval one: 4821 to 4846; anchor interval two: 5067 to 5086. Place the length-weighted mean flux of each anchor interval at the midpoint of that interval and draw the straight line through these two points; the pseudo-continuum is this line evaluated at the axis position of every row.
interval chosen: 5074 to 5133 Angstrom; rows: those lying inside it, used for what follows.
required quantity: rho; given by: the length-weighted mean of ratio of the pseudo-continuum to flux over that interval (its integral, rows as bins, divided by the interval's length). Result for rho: 1.05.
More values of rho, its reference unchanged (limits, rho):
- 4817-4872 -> 1.03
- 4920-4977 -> 0.94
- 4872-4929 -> 0.86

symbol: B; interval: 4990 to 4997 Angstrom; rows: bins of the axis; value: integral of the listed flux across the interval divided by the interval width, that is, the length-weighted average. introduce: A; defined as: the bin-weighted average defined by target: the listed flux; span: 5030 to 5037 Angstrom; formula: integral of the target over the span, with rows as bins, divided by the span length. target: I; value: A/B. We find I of 1.0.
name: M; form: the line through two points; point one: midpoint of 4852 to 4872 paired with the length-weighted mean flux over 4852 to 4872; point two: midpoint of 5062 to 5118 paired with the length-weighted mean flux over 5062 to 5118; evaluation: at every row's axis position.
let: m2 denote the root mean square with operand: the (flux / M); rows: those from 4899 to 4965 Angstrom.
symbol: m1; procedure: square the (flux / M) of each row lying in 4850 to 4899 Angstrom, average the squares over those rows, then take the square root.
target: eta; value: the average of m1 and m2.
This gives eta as 1.20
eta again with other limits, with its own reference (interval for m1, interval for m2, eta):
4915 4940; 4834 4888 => 1.23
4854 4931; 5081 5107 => 1.09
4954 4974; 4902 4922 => 1.05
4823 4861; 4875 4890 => 1.10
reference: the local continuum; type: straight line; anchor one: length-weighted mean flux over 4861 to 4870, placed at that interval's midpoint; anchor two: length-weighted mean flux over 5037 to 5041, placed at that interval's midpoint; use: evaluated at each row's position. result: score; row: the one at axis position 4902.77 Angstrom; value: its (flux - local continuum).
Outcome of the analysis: 0.4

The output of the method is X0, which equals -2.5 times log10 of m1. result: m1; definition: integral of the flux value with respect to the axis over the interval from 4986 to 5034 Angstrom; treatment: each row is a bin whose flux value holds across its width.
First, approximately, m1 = 477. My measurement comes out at -6.70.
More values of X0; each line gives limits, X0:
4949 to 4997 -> -6.72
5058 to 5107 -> -6.92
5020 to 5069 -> -6.84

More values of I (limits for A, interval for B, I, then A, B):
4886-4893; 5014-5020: 1.3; 11.3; 9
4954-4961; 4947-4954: 0.5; 7.1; 16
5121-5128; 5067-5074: 1.0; 11.1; 11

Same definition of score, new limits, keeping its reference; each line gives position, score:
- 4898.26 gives 1.7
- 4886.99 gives 3.2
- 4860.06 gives -0.3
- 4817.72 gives 0.6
